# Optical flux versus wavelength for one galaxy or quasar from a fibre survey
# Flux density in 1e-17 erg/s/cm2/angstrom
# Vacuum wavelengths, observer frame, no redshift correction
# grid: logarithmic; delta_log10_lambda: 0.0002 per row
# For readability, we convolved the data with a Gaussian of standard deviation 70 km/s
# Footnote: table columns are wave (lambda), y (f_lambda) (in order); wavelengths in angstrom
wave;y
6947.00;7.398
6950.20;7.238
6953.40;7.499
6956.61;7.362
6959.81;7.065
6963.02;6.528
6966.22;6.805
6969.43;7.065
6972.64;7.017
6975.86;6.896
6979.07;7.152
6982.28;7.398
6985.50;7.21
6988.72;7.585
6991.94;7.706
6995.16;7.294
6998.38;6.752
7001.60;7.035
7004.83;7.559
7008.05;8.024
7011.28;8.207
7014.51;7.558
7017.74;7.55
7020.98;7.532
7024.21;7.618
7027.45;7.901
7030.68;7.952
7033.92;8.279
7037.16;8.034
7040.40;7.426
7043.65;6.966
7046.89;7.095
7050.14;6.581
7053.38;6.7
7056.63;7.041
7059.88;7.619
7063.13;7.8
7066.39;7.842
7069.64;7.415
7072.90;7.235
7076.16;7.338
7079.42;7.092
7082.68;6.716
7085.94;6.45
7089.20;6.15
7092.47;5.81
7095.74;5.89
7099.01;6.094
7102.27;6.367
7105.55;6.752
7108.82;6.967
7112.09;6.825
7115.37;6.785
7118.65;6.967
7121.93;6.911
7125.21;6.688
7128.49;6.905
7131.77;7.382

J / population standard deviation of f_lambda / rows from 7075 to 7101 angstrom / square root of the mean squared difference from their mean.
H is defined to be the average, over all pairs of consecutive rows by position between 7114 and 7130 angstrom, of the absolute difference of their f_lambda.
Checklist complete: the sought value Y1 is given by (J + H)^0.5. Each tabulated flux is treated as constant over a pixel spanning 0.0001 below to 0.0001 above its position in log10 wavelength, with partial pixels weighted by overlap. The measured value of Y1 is 0.83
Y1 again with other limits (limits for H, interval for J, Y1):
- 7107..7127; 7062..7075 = 0.62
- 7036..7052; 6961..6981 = 0.80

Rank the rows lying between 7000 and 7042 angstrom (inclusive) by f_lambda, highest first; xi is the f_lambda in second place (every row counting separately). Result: 8.207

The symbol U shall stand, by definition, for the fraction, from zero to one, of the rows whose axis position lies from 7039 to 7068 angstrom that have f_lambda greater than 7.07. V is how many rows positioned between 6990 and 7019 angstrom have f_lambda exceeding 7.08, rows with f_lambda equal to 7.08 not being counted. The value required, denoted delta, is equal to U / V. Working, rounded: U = 0.6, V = 7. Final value 0.08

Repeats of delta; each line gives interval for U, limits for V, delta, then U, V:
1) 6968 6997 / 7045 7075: 0.11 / 0.7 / 6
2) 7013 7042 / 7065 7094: 0.20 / 1.0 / 5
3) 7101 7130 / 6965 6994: 0.00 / 0.0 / 5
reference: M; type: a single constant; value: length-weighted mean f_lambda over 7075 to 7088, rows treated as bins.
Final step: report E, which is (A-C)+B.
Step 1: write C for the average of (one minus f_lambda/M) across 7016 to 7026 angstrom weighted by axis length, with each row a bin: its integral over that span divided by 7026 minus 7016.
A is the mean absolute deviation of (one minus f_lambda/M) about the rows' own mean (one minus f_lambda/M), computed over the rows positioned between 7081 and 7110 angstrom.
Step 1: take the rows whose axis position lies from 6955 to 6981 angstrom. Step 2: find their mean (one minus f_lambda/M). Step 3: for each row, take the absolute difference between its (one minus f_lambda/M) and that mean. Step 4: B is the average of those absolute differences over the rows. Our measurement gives 0.178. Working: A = 0.048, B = 0.027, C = -0.10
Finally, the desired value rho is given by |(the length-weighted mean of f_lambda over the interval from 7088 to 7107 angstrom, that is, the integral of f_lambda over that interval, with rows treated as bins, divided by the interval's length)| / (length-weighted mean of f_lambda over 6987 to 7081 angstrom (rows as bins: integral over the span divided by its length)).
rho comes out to 0.83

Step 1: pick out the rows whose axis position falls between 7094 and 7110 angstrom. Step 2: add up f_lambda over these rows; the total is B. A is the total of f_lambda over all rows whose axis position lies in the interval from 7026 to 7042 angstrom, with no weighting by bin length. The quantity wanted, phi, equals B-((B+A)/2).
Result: -3.8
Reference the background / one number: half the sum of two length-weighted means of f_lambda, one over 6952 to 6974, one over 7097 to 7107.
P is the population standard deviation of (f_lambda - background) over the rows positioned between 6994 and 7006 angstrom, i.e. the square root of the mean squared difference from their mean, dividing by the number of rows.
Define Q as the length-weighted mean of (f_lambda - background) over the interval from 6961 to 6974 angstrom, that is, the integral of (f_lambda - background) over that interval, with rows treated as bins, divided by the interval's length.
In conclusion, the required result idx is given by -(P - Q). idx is -0.2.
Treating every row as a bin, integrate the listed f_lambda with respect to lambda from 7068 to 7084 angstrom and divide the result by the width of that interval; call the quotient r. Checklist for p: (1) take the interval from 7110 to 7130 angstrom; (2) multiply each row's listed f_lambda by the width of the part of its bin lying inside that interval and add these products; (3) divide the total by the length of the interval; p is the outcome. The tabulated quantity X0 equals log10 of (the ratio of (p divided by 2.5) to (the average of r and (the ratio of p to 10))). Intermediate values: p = 6.8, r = 7.2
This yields -0.156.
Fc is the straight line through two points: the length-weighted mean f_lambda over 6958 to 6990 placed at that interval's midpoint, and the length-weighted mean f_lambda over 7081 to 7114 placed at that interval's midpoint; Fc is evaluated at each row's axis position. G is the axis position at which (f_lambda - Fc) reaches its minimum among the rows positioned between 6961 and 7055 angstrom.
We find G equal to 6963.02 angstrom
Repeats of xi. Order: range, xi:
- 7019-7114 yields 8.034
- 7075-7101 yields 7.092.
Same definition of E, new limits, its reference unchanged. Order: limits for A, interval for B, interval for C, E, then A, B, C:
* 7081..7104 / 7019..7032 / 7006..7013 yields 0.240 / 0.037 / 0.026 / -0.18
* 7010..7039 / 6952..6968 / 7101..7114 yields 0.064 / 0.037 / 0.045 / 0.02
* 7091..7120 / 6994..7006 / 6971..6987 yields 0.137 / 0.059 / 0.039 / -0.04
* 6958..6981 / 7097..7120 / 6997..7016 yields 0.159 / 0.024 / 0.037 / -0.10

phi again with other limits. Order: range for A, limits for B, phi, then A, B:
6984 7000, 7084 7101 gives -3.1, 37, 30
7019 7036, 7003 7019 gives -0.2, 39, 39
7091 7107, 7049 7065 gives 2.4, 31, 36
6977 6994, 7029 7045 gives 0.8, 37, 39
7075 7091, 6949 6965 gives 1.0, 34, 36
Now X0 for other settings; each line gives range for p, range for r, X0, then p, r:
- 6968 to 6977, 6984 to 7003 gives -0.154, 7.0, 7.3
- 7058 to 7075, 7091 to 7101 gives -0.045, 7.6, 6.0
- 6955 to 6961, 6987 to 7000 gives -0.144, 7.2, 7.3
